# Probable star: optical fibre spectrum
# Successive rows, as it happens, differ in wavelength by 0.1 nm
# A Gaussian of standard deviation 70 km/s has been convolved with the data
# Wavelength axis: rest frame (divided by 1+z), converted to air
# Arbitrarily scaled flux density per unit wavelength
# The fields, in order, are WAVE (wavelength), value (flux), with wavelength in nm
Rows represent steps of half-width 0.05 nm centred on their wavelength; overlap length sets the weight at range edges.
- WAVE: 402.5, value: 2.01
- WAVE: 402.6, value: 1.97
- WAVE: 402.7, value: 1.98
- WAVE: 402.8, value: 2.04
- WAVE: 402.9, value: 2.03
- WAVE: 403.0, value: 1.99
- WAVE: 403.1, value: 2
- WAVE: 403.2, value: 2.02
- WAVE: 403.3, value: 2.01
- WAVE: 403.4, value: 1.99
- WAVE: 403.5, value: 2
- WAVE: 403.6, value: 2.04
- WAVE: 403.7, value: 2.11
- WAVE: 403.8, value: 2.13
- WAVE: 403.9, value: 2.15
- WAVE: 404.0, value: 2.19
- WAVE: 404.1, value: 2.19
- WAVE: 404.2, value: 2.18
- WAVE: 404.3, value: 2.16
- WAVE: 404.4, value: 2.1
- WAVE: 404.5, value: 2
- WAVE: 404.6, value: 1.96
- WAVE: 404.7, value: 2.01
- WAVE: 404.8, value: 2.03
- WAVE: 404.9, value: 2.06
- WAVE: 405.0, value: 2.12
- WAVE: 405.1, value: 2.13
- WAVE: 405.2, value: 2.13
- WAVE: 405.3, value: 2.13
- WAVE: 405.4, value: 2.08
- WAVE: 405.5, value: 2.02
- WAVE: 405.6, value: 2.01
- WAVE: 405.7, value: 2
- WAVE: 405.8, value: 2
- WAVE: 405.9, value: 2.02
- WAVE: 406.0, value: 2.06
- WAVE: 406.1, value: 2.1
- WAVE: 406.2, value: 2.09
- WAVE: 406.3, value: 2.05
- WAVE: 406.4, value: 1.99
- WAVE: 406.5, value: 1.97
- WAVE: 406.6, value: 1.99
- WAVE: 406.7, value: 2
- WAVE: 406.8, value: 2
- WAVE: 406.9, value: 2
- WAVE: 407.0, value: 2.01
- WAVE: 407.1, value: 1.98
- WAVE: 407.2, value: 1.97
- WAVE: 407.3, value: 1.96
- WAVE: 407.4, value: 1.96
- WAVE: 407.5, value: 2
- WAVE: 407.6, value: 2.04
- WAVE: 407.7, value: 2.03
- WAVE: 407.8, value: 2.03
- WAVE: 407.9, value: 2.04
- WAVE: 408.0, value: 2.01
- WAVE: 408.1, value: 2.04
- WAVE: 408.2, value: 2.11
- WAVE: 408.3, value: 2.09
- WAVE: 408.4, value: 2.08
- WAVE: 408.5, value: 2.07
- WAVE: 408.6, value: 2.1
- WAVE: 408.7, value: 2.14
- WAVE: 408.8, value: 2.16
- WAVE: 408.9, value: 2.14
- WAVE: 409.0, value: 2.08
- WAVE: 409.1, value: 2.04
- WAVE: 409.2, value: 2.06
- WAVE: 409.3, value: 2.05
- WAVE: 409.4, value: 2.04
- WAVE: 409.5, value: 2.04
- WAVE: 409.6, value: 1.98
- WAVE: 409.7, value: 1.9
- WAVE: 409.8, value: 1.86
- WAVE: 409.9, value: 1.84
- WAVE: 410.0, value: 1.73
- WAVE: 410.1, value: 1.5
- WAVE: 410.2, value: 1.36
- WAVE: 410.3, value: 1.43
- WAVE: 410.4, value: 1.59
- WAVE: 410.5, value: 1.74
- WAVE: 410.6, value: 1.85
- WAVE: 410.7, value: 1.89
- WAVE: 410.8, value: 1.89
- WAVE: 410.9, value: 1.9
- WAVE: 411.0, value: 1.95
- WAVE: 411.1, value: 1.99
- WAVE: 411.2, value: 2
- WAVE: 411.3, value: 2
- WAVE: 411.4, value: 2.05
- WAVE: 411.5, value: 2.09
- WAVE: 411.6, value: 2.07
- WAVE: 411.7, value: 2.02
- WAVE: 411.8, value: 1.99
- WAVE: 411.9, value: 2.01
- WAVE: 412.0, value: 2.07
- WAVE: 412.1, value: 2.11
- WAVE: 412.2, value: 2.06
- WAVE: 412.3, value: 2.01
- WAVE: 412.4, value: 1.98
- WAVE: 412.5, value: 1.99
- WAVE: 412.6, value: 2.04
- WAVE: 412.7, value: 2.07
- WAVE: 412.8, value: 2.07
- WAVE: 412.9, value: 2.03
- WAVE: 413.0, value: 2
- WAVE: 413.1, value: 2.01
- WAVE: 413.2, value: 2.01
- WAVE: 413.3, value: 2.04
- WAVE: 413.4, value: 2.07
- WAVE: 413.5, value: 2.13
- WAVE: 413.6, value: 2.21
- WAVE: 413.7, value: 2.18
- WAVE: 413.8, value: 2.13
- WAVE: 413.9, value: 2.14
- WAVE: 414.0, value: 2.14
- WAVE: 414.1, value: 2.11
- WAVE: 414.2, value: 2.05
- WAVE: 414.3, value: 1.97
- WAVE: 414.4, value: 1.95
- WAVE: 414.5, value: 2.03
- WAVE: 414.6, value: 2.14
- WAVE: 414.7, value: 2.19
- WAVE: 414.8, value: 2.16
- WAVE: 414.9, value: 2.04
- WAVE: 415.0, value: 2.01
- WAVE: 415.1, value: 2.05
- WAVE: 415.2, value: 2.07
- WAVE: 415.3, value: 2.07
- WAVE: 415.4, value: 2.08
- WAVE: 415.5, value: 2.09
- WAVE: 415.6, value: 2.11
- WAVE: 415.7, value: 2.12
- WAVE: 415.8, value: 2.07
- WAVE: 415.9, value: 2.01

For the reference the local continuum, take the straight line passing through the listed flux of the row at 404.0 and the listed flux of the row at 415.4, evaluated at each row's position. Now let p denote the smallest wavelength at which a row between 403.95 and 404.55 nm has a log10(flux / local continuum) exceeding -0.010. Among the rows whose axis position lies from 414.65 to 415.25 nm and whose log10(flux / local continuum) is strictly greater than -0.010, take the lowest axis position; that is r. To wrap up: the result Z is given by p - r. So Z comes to -10.70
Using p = 404.0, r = 414.7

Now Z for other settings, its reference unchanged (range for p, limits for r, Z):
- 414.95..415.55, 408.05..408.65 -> 6.90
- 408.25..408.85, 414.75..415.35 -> -6.20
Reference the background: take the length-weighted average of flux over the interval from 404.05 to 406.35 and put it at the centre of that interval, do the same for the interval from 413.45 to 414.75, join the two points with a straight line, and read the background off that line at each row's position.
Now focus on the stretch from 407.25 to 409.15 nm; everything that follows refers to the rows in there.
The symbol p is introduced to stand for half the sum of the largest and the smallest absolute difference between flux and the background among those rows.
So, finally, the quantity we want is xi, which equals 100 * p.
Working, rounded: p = 0.061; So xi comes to 6.1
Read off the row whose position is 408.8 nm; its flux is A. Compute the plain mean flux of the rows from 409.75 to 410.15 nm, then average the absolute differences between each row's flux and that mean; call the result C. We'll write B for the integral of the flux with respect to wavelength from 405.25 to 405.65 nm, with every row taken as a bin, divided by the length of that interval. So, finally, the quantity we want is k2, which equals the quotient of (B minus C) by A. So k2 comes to 0.90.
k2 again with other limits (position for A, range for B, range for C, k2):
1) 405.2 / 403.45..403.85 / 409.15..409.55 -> 0.97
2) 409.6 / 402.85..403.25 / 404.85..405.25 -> 1.00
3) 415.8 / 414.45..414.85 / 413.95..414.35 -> 1.00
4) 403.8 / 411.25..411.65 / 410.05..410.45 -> 0.93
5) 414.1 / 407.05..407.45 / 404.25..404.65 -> 0.90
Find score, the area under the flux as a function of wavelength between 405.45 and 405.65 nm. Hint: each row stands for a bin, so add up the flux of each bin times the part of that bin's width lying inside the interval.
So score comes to 0.403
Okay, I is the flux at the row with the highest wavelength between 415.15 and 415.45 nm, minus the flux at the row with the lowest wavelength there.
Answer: 0.010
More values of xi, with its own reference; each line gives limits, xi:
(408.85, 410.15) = 29.8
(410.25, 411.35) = 37.7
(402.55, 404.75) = 7.3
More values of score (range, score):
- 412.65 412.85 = 0.414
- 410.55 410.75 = 0.374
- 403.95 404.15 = 0.438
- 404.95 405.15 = 0.425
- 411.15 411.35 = 0.400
